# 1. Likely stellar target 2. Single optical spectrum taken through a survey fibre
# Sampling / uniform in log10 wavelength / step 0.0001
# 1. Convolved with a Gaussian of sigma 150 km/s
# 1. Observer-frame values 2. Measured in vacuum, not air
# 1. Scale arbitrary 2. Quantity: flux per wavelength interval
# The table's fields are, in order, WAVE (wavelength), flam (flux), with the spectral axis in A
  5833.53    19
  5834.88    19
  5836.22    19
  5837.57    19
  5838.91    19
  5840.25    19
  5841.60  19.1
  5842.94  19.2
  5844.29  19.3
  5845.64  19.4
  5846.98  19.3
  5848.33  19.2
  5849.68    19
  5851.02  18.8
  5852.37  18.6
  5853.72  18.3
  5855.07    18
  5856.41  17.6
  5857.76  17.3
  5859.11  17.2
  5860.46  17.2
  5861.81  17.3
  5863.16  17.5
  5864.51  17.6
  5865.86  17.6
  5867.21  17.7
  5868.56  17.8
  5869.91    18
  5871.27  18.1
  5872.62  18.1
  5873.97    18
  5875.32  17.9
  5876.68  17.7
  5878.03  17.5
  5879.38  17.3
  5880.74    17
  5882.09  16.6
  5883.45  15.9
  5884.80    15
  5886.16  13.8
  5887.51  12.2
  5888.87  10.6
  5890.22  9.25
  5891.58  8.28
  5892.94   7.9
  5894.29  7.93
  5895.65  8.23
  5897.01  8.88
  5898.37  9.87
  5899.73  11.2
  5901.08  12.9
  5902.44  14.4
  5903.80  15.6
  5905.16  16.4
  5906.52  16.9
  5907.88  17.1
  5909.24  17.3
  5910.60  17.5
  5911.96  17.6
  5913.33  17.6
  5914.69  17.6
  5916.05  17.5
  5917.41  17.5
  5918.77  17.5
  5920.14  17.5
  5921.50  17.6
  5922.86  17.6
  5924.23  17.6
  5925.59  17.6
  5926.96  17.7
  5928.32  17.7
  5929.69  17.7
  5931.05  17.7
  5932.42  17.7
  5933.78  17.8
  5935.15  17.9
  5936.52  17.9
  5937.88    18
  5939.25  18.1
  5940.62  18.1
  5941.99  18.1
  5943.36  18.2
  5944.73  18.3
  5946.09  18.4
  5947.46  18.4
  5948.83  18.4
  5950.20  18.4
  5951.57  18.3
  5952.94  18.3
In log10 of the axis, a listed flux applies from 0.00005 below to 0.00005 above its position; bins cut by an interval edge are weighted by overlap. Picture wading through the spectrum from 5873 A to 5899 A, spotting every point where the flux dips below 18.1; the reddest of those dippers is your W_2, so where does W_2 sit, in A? 5898.37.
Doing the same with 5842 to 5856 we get 5855.07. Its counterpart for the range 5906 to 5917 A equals 5916.05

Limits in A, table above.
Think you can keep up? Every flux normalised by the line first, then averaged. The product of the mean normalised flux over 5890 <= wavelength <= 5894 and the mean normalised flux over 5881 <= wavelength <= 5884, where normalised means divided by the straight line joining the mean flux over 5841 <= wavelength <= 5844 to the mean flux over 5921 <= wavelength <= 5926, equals 0.4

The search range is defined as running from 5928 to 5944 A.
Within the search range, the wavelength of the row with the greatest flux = 5943.36 A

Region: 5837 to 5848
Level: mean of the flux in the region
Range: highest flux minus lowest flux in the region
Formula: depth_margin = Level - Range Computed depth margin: 18.8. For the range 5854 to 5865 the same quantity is 16.7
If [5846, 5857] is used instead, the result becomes 16.9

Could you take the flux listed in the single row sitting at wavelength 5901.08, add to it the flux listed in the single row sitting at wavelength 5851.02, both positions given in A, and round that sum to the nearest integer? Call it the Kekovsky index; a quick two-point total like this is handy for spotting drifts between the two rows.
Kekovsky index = 32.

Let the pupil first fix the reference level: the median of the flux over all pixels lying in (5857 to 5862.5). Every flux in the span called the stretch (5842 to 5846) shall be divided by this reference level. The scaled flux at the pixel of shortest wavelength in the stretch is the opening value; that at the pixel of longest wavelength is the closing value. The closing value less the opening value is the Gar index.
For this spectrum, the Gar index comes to 0.012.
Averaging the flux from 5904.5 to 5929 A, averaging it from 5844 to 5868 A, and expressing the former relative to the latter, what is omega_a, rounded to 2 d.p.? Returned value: 0.96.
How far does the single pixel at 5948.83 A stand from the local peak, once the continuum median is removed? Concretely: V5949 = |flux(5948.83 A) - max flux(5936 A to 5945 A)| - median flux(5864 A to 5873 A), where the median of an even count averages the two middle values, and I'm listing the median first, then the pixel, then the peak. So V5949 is -17.7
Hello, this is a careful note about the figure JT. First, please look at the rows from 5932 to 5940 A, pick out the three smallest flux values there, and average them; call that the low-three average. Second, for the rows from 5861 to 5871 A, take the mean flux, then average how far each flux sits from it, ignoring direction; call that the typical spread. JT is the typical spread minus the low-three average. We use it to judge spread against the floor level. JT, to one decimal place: -17.6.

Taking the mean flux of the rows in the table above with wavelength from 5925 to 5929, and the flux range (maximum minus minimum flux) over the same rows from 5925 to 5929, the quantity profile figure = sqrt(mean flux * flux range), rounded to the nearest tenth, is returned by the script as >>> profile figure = 1.3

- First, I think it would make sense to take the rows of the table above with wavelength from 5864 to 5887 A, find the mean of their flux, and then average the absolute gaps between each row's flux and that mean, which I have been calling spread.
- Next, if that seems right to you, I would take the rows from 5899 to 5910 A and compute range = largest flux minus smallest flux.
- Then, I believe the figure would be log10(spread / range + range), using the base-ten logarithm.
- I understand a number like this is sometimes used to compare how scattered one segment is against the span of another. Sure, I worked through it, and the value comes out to 0.80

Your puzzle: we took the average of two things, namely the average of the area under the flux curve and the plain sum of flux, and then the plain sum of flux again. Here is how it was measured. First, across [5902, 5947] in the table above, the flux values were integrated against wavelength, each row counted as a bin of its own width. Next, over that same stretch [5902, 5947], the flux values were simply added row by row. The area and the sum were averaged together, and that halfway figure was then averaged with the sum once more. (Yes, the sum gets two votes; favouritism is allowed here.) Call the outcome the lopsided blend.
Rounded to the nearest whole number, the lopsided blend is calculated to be 630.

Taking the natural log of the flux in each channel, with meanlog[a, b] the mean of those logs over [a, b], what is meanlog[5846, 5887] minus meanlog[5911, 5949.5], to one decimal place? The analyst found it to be 0.0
